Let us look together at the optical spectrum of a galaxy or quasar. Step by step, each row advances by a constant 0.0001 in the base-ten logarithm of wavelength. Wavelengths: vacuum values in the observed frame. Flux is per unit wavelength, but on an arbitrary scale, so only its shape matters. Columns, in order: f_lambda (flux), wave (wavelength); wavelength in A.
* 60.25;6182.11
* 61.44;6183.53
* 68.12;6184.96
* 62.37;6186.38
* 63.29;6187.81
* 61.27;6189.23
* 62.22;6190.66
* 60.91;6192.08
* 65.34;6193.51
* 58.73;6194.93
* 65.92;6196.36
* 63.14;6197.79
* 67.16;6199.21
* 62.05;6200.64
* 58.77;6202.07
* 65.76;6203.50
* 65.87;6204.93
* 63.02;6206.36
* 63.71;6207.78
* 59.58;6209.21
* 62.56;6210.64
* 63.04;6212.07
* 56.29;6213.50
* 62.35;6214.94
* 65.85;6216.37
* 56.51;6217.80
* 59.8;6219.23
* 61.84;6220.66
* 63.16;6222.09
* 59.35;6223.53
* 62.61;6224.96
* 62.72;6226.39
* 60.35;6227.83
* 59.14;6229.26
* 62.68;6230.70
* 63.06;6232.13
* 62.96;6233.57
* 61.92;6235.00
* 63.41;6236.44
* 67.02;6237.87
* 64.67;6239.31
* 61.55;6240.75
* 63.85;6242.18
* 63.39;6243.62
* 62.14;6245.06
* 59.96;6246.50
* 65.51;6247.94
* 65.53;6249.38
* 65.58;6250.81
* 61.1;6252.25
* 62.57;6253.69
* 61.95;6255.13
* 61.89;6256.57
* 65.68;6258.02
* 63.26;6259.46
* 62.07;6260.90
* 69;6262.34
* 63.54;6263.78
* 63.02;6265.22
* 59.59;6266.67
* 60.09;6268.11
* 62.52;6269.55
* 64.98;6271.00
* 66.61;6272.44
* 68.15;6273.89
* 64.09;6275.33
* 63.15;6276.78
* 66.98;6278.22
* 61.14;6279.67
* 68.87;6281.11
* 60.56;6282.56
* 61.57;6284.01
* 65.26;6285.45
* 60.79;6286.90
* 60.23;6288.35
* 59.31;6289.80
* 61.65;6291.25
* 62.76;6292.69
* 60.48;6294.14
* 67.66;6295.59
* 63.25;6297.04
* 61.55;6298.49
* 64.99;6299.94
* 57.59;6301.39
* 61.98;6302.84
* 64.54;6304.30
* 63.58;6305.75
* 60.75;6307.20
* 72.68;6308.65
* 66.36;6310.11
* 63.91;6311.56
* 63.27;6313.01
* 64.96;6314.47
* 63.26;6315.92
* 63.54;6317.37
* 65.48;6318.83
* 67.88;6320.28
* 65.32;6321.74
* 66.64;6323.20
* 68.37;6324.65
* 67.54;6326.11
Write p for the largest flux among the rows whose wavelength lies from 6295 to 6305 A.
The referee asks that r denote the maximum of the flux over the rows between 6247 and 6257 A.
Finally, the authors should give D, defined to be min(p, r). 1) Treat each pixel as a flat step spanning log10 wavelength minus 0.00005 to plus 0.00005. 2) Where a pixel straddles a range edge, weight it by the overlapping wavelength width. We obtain 65.6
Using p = 67.66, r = 65.58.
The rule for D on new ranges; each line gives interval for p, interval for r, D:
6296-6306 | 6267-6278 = 65.0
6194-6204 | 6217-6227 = 63.2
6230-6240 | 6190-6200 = 67.0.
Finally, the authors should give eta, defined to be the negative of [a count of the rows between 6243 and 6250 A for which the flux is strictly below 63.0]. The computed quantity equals -2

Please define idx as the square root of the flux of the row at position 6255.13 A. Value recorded 7.87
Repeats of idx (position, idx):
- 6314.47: 8.06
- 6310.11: 8.15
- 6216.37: 8.11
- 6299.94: 8.06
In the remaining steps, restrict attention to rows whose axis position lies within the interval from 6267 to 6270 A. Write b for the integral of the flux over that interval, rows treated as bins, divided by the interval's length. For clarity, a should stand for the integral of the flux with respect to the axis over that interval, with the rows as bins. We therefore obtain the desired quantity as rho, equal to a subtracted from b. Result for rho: -122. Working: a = 183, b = 61.1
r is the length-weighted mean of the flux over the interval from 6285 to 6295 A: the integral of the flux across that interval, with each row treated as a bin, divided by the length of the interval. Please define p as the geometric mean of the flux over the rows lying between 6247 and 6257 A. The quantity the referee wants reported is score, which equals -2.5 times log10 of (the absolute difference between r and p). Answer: -0.7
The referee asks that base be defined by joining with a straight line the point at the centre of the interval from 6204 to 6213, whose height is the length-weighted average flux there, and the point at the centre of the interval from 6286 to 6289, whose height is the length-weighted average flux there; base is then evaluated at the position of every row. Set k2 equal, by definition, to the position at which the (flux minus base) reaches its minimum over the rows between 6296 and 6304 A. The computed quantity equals 6301.39 A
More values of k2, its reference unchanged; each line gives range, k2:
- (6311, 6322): 6313.01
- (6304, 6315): 6307.20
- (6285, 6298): 6289.80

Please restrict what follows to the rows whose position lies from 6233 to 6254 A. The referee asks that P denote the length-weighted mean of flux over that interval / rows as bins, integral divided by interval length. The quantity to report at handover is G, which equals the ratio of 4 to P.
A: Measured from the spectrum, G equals 0.0630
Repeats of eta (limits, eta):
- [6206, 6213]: -2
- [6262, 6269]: -2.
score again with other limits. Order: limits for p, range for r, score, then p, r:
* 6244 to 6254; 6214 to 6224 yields -0.8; 63.2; 61.2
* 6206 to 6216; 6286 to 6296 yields 1.5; 61.5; 61.7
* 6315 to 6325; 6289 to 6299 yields -1.3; 65.8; 62.4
